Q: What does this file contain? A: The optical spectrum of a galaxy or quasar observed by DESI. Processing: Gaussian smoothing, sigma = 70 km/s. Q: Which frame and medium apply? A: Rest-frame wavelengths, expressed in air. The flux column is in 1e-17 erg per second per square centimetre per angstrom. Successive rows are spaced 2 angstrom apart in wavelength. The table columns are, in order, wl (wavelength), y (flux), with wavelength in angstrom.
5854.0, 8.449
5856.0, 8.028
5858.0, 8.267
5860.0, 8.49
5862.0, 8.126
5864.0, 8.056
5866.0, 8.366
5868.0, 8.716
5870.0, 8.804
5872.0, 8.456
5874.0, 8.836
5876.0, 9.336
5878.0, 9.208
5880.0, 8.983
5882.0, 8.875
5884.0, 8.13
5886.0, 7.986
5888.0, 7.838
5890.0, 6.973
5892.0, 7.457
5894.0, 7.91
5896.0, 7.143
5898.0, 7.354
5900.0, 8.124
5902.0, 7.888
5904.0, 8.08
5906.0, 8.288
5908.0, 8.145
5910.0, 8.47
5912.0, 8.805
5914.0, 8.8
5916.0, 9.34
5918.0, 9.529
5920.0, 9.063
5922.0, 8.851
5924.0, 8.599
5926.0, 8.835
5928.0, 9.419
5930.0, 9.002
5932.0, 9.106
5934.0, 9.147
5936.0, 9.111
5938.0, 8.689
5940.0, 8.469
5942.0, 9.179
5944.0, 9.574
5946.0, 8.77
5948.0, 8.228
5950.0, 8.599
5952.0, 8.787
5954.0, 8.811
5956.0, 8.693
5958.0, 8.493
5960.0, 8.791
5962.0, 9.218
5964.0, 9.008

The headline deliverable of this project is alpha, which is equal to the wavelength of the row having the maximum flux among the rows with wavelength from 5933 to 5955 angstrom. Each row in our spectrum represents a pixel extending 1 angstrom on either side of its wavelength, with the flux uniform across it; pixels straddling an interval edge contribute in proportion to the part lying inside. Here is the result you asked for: 5944.0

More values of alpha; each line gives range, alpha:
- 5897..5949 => 5944.0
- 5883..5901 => 5884.0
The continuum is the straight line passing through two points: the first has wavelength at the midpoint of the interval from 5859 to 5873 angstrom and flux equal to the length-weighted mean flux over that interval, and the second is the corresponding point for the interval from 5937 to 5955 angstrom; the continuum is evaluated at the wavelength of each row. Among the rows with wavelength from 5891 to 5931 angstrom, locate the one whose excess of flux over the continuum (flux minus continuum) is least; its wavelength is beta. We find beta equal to 5896.0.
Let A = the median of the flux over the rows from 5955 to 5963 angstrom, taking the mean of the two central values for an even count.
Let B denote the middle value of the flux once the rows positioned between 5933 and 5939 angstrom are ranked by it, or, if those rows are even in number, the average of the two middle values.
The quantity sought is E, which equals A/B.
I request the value 0.96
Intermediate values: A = 8.7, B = 9.1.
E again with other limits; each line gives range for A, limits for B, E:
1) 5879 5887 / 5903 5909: 1.04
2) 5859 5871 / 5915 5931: 0.93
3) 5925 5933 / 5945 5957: 1.04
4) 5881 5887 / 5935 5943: 0.91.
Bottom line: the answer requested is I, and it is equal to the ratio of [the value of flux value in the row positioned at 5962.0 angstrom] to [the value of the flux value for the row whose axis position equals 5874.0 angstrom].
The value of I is 1.04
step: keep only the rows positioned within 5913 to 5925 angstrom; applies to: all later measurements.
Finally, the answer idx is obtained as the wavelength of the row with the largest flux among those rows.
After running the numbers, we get 5918.0 angstrom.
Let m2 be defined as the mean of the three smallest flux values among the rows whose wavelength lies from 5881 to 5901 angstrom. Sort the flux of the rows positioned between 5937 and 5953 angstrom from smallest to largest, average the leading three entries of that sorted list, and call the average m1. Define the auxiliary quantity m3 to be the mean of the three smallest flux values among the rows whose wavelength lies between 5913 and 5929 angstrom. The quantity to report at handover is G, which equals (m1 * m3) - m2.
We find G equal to 66.6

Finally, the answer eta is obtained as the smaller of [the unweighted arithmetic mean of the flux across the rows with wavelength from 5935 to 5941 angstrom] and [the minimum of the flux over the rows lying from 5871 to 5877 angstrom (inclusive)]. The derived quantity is 8.5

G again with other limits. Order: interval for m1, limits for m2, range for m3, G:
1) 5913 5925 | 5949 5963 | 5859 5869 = 63.0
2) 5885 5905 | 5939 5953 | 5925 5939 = 54.8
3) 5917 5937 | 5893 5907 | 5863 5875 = 65.2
